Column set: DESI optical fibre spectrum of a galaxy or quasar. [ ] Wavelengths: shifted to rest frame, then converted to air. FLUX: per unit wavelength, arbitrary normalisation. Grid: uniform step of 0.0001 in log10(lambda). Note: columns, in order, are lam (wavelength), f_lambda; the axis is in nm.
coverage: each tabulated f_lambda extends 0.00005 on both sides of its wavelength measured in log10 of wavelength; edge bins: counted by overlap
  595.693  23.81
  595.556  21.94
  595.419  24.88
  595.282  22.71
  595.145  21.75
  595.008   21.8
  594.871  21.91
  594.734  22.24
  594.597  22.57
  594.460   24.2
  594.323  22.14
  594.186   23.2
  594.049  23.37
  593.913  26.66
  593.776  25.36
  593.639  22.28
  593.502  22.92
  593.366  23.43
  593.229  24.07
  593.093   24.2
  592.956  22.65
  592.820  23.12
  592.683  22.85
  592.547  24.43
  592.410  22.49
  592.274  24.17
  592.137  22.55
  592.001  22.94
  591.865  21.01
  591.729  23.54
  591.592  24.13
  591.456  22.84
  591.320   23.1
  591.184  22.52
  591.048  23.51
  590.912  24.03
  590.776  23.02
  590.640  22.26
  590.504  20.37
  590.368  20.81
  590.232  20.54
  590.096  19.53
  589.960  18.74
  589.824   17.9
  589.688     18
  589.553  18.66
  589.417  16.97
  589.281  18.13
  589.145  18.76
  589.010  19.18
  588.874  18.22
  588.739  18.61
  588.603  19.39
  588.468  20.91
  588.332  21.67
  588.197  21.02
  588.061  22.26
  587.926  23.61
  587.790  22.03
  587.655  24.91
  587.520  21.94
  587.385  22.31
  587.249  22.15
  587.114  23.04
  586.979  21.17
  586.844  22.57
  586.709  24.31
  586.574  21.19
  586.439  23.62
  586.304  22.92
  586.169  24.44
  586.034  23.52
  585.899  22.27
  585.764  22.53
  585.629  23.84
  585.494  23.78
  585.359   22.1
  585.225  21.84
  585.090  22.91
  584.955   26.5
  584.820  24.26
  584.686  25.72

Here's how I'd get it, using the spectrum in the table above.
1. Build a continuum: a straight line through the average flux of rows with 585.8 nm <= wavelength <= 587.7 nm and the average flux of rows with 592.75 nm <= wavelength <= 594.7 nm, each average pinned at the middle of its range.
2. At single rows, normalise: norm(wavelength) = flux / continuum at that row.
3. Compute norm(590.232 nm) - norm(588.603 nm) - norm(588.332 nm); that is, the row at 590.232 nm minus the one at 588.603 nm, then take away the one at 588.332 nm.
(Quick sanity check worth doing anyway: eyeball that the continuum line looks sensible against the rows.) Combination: -0.90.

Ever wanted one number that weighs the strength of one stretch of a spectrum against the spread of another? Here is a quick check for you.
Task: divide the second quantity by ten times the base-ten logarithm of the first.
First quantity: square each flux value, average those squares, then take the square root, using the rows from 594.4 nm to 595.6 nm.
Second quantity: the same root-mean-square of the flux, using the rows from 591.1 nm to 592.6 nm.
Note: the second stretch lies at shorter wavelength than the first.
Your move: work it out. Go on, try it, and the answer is 1.70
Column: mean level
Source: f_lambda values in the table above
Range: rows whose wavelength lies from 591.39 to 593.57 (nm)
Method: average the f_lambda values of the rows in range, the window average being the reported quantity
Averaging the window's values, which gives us 23.2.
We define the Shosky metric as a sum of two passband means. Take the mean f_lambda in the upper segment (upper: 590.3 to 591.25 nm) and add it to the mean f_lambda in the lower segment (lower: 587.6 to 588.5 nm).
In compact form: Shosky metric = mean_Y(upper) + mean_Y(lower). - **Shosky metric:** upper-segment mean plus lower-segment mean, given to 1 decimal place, 44.7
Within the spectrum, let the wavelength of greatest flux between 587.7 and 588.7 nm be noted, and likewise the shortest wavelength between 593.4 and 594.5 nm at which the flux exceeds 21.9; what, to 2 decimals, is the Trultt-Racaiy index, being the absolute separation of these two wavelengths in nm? 5.58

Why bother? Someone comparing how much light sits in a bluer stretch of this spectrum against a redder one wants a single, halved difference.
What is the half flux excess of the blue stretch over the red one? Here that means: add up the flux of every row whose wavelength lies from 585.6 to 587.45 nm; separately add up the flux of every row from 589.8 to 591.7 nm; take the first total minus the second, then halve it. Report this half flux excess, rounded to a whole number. 8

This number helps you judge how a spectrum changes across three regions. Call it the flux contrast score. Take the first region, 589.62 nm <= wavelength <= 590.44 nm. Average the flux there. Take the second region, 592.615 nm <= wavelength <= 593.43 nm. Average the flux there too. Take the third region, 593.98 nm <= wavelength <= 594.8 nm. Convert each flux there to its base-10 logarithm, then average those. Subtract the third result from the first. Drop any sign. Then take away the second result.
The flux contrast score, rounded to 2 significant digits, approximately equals -5.5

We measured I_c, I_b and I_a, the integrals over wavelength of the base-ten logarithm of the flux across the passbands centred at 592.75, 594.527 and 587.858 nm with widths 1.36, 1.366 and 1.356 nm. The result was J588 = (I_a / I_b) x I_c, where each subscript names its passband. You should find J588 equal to 1.83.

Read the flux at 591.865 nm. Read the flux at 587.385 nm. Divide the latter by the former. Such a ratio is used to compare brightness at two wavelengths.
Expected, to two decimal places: 1.06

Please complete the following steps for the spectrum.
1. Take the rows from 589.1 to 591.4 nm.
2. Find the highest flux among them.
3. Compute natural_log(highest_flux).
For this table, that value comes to 3.18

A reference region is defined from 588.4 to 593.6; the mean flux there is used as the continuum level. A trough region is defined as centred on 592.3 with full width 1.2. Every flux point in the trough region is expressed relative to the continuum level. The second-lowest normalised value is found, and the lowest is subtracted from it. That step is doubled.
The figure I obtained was 0.14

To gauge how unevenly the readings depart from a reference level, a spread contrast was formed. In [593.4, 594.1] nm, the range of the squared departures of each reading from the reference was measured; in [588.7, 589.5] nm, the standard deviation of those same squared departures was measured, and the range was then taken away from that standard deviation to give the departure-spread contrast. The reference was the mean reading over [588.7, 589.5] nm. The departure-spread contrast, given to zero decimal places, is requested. -53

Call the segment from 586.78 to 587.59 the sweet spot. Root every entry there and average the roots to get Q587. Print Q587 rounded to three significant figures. 4.71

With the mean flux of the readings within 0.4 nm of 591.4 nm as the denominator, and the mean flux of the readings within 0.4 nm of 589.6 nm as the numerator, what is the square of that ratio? 0.60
